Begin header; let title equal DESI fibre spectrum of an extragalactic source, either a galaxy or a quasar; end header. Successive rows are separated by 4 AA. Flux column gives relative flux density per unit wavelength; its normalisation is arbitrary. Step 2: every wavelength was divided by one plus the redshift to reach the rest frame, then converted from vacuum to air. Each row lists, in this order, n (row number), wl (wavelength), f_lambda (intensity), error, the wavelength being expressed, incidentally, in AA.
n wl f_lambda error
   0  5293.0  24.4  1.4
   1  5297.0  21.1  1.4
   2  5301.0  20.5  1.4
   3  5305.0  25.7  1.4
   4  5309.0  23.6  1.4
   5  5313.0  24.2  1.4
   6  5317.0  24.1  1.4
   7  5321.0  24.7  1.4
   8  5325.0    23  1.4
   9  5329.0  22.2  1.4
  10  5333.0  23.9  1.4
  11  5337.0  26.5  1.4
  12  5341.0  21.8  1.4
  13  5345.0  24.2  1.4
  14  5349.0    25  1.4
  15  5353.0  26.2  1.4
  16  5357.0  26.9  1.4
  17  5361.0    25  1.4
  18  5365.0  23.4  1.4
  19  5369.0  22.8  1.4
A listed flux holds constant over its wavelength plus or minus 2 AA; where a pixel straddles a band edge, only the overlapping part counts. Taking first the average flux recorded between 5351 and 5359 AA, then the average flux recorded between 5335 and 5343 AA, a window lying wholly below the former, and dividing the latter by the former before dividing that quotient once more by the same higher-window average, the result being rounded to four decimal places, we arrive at 0.0343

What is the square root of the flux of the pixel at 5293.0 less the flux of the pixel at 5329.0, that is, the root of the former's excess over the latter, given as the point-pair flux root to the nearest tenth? 1.5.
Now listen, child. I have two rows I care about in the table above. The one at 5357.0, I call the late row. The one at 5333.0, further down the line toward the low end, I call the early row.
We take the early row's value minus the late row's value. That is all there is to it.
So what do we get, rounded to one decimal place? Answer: -3.0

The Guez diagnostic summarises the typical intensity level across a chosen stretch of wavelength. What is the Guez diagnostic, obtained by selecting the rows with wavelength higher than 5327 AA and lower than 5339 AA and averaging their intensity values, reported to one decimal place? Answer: 24.2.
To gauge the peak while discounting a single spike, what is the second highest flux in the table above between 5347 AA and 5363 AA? 26.2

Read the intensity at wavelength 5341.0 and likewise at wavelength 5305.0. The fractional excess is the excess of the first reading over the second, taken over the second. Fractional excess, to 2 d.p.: -0.15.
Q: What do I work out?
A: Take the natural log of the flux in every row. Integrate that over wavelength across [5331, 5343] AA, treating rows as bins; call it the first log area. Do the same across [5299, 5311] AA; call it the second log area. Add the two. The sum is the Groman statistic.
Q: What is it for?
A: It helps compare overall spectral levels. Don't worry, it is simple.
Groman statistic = 75.8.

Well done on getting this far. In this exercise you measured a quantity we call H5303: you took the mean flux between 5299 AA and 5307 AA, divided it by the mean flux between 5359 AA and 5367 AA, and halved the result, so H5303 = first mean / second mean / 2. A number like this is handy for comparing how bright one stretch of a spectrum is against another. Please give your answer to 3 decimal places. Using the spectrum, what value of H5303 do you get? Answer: 0.477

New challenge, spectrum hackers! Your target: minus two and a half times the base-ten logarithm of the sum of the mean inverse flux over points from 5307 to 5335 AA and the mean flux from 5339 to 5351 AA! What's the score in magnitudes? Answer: -3.44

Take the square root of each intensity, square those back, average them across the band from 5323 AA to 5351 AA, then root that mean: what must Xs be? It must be 4.88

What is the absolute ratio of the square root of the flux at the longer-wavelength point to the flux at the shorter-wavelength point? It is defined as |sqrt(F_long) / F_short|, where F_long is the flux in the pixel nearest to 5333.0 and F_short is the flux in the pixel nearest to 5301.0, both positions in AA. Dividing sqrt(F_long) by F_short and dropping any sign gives 0.24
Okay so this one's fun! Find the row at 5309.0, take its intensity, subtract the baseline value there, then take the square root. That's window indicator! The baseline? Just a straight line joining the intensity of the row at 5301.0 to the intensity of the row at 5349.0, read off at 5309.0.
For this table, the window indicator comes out 1.53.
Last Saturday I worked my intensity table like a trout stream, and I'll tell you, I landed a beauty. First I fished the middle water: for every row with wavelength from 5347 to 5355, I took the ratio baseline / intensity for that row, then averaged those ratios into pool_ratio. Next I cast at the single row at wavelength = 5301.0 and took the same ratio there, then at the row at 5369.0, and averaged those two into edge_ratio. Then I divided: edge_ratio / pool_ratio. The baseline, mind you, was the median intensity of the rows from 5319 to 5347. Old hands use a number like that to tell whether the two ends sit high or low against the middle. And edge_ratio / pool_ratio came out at 1.19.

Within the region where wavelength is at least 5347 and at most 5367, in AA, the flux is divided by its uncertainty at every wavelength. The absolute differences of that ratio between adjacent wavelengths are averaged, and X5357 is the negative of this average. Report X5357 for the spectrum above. -1.0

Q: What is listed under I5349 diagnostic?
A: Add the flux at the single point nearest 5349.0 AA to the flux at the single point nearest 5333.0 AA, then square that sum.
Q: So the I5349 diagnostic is 2391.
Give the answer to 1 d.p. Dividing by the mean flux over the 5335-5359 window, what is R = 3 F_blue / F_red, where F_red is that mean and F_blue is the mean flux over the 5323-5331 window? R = 2.7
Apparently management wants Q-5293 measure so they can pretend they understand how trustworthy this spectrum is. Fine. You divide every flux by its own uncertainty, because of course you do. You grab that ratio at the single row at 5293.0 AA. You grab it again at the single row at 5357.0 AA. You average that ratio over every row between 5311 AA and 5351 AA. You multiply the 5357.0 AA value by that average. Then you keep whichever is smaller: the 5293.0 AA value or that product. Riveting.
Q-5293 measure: 17.4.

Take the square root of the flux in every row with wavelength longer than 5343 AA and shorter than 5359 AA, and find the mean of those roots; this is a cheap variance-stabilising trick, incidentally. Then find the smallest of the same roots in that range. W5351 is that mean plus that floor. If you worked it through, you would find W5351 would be 9.98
